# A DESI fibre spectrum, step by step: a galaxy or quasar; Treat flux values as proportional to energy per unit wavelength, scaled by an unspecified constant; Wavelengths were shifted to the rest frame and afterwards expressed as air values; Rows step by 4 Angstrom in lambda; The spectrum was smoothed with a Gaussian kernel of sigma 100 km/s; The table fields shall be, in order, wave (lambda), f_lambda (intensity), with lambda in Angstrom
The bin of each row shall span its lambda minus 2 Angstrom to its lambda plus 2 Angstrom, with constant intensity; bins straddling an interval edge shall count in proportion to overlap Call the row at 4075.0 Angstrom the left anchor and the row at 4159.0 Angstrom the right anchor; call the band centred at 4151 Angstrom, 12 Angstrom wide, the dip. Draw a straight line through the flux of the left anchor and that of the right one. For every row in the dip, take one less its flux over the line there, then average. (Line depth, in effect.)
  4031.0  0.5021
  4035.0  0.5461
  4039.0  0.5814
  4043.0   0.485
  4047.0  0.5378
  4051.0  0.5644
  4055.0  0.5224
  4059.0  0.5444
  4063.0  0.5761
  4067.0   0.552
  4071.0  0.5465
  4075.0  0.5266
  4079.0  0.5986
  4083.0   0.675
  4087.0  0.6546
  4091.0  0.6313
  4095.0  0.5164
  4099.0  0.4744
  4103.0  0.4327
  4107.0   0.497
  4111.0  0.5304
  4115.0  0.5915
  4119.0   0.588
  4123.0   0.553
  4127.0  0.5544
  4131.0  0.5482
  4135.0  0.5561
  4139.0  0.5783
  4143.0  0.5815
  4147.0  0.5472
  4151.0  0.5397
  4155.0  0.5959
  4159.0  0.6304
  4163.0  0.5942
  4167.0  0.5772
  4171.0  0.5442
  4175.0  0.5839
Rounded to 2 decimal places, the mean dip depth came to 0.10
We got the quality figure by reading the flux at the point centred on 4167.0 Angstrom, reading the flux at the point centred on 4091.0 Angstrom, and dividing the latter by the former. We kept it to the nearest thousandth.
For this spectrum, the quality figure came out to 1.094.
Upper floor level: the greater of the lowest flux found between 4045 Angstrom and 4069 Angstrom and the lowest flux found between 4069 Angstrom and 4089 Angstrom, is 0.527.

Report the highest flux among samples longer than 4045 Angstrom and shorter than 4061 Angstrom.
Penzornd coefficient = 0.5644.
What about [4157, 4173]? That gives 0.6304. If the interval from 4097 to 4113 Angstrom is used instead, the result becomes 0.5304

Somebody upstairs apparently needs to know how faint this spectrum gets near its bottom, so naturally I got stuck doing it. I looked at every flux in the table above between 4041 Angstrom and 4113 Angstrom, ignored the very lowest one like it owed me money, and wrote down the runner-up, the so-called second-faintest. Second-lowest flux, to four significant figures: 0.4744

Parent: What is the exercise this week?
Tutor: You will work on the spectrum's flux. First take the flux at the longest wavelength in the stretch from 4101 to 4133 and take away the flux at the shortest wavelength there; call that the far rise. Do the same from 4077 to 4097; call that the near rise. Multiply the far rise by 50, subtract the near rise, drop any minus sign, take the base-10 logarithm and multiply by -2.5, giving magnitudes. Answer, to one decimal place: -1.9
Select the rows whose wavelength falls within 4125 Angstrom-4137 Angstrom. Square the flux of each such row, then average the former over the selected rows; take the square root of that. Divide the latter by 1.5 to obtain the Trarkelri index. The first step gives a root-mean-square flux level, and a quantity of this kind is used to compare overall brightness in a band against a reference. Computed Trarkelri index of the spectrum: 0.369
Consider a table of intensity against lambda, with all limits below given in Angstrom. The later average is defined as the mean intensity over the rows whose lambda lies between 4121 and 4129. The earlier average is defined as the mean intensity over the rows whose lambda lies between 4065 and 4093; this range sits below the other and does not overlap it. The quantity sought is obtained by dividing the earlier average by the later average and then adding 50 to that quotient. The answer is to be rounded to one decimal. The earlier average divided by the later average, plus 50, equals 51.1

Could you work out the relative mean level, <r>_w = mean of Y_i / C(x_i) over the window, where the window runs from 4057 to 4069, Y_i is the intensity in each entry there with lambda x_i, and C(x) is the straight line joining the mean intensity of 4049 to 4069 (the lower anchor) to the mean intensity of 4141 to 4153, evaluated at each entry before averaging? 1.01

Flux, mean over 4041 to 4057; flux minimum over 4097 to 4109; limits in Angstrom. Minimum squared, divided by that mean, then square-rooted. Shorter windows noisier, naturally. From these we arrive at 0.596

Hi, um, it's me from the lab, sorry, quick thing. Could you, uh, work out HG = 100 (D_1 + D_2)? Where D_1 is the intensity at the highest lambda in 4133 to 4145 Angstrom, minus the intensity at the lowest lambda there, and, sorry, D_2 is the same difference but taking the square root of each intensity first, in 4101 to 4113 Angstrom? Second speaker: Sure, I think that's 10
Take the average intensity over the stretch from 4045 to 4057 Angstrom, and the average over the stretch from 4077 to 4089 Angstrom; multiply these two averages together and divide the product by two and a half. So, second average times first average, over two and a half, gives 0.139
